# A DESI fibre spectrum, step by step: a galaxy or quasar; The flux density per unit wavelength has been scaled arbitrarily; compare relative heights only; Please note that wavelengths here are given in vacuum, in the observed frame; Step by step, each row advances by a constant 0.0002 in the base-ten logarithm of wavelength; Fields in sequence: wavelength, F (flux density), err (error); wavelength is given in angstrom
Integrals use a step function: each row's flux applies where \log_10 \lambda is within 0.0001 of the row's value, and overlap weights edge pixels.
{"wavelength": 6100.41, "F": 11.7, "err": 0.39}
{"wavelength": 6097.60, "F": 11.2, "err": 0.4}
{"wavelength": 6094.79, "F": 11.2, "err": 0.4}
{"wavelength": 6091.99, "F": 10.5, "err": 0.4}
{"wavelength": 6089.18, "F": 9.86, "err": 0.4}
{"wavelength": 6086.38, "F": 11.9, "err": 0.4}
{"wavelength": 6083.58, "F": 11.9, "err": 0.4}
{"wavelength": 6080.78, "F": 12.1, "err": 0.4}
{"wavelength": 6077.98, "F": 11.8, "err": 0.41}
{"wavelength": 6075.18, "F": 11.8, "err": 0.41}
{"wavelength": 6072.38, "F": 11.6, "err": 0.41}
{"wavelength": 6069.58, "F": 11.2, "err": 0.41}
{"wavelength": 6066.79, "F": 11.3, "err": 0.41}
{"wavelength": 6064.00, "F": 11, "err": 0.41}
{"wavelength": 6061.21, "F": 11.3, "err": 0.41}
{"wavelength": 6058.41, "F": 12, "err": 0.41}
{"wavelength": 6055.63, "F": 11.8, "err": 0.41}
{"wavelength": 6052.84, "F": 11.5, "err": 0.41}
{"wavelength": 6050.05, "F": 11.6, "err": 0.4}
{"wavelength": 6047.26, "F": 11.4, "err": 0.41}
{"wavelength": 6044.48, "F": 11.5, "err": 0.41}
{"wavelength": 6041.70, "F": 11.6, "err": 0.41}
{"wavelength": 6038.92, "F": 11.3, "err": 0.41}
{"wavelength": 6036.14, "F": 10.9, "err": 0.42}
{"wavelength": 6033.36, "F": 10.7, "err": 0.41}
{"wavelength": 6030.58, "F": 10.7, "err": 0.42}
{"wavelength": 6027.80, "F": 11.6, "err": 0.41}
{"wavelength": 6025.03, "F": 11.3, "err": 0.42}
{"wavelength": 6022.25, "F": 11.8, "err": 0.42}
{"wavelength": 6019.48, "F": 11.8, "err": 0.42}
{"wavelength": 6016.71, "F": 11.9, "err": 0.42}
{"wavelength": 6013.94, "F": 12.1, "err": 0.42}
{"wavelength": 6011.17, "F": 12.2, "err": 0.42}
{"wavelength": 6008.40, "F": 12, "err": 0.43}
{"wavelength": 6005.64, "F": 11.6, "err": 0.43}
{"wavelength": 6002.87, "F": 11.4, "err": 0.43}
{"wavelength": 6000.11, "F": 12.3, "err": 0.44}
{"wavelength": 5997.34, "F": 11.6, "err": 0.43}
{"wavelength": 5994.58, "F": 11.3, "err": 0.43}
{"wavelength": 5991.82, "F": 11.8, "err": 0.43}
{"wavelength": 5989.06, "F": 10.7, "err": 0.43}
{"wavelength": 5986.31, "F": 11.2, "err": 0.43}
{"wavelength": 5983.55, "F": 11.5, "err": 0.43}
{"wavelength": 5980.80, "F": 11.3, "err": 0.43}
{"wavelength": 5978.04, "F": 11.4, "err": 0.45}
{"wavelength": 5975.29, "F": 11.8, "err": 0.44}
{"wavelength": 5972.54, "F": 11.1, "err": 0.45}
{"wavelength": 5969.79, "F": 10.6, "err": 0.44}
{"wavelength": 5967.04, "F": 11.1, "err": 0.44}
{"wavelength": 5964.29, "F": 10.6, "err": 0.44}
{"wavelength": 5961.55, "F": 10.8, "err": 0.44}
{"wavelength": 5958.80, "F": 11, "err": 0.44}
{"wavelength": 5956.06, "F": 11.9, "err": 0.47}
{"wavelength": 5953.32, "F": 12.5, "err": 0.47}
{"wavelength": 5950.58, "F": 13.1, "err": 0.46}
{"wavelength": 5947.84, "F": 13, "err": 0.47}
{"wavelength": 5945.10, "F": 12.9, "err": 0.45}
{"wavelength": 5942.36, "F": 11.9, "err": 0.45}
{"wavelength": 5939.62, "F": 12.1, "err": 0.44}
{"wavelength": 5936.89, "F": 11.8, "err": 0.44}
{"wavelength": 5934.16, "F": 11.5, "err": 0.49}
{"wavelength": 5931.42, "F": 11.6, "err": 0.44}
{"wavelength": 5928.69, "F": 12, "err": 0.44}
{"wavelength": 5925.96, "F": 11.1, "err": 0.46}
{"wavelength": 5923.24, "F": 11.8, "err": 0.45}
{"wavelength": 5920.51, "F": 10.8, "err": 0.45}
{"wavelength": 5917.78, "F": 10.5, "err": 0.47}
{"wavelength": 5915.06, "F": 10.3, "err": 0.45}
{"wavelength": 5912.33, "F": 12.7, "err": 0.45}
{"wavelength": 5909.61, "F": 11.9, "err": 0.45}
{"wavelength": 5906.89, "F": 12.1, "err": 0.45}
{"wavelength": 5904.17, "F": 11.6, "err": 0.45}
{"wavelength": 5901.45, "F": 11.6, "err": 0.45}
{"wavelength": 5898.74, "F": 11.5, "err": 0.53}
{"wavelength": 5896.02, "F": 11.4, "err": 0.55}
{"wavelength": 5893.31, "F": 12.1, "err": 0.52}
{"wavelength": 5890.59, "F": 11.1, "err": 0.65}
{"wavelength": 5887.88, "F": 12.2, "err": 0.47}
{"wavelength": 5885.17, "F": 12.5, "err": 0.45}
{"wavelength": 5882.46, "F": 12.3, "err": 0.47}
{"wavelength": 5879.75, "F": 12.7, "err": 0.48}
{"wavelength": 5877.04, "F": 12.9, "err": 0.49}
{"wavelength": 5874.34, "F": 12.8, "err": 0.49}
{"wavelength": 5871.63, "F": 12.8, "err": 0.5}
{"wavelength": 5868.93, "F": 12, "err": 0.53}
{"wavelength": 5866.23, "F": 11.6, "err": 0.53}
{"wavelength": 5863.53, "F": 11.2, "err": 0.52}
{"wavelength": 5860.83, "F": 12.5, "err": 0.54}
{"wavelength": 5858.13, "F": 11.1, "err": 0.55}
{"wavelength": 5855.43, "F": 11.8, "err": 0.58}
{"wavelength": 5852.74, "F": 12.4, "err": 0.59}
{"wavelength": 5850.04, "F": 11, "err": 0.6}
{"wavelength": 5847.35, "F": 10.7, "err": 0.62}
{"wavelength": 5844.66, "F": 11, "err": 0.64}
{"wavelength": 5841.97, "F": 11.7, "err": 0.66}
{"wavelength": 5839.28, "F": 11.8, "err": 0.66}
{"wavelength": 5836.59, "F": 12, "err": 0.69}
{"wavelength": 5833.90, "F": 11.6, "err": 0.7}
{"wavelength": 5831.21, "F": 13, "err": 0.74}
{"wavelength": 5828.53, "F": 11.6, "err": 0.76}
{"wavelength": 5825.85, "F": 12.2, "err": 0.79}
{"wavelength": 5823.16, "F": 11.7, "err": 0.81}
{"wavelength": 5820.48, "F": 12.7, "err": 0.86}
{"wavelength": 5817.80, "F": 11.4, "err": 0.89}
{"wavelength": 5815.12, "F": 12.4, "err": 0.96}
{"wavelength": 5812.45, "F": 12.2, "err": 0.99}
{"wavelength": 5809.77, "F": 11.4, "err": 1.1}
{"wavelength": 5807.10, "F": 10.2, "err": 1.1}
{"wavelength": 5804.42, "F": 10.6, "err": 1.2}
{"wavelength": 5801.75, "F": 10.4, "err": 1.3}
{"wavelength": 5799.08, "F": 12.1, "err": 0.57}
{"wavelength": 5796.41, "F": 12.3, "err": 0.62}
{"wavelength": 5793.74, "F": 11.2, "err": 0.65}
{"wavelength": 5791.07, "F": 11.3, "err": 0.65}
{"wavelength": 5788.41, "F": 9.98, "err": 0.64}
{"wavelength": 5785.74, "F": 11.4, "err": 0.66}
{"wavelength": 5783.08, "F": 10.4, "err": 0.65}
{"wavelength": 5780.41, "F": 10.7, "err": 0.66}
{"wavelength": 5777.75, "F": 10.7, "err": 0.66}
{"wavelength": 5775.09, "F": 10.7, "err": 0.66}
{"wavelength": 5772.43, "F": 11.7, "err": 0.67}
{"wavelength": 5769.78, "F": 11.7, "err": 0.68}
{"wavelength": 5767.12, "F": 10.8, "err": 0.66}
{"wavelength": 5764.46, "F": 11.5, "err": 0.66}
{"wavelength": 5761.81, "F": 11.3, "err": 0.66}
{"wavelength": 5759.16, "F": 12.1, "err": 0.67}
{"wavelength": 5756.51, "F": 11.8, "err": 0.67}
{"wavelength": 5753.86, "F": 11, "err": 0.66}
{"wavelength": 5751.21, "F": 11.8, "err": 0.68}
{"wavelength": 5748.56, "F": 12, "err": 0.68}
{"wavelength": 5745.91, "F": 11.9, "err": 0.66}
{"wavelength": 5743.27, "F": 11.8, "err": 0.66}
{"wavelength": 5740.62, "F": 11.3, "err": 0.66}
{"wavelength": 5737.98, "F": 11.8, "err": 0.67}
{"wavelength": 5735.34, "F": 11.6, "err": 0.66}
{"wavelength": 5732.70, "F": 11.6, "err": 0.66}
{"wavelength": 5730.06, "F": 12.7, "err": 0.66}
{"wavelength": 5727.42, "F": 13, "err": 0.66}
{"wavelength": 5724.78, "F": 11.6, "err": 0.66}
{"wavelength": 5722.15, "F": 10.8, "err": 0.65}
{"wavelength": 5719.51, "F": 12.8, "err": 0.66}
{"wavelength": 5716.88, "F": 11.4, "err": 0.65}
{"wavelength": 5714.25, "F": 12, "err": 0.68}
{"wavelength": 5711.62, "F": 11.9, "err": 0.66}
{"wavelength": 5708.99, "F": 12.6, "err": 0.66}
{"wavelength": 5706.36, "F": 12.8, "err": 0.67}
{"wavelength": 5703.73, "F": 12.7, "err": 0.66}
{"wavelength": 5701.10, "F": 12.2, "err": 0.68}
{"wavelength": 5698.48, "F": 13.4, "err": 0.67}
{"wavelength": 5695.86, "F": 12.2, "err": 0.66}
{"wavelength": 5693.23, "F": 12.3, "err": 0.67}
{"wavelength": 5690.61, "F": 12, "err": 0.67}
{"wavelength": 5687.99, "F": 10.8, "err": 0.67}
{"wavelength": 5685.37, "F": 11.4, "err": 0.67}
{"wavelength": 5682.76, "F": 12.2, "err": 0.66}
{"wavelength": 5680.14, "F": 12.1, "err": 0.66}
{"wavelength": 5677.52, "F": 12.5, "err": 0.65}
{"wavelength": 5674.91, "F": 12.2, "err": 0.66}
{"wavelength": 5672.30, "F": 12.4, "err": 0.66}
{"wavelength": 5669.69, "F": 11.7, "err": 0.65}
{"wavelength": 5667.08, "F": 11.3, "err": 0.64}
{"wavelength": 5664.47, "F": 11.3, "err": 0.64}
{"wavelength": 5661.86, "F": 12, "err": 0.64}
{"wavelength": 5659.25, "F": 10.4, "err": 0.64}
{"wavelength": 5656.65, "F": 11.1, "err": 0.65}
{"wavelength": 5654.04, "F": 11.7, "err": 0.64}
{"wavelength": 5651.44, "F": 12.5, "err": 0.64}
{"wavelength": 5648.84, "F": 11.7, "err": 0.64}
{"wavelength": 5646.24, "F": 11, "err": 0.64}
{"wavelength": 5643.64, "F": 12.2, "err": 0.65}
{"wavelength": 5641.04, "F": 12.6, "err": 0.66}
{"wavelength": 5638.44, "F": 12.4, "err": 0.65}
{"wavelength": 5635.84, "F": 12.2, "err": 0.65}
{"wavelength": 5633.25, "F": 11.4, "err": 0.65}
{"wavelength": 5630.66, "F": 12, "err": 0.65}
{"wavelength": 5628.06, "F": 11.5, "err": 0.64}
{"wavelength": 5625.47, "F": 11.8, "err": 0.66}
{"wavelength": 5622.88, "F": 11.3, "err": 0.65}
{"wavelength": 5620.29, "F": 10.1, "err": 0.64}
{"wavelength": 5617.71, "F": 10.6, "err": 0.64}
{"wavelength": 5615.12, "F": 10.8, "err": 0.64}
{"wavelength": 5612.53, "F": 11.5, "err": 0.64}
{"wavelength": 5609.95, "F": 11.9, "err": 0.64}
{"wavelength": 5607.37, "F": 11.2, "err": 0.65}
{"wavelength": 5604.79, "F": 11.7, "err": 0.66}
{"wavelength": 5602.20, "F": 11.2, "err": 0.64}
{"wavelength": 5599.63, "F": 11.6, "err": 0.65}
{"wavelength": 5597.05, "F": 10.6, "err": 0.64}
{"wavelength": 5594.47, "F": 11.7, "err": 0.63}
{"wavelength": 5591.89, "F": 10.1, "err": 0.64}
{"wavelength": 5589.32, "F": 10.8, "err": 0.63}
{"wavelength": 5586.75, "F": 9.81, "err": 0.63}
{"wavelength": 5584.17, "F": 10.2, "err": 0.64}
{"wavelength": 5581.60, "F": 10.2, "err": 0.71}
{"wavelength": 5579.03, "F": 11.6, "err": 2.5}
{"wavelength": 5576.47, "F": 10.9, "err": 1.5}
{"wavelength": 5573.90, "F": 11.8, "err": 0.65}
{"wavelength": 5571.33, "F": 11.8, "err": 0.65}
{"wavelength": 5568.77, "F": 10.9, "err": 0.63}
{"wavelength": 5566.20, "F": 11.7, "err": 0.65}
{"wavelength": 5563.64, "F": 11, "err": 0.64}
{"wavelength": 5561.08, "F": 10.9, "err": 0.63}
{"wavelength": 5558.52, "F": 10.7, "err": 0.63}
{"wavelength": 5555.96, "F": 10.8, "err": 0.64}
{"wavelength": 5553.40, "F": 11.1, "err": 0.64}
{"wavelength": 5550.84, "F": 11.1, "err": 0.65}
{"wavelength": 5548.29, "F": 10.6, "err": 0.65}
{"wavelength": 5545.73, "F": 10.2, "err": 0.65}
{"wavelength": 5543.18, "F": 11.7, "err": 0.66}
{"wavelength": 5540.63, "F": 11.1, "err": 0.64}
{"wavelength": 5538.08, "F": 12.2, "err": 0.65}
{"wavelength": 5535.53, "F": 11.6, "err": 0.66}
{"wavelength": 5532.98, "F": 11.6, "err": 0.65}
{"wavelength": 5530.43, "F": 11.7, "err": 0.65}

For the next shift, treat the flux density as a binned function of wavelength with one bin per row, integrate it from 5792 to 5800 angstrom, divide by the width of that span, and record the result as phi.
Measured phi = 11.82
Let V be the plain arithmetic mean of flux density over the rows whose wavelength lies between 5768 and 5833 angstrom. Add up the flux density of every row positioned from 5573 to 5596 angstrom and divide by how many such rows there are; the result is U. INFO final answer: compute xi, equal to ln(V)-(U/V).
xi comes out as 1.49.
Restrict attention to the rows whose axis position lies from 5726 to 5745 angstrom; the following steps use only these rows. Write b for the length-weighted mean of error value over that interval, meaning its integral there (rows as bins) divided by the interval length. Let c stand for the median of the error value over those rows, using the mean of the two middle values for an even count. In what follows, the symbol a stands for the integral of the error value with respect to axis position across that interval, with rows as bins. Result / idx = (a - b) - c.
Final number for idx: 11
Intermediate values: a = 12.6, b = 0.66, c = 0.660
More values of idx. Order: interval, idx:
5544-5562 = 10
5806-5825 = 16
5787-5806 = 14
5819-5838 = 13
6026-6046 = 7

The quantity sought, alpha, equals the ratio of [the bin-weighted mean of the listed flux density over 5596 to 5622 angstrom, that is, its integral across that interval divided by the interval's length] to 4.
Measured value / 2.78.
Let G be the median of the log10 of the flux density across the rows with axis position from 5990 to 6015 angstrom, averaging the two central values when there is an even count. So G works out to 1.07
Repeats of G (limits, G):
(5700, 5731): 1.09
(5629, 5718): 1.08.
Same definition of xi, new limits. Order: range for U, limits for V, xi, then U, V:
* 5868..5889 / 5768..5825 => 1.32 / 12.5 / 11.3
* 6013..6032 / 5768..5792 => 1.33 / 11.6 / 11.0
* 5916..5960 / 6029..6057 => 1.38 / 11.8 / 11.3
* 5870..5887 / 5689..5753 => 1.44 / 12.7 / 12.1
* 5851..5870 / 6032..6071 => 1.39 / 11.8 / 11.4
